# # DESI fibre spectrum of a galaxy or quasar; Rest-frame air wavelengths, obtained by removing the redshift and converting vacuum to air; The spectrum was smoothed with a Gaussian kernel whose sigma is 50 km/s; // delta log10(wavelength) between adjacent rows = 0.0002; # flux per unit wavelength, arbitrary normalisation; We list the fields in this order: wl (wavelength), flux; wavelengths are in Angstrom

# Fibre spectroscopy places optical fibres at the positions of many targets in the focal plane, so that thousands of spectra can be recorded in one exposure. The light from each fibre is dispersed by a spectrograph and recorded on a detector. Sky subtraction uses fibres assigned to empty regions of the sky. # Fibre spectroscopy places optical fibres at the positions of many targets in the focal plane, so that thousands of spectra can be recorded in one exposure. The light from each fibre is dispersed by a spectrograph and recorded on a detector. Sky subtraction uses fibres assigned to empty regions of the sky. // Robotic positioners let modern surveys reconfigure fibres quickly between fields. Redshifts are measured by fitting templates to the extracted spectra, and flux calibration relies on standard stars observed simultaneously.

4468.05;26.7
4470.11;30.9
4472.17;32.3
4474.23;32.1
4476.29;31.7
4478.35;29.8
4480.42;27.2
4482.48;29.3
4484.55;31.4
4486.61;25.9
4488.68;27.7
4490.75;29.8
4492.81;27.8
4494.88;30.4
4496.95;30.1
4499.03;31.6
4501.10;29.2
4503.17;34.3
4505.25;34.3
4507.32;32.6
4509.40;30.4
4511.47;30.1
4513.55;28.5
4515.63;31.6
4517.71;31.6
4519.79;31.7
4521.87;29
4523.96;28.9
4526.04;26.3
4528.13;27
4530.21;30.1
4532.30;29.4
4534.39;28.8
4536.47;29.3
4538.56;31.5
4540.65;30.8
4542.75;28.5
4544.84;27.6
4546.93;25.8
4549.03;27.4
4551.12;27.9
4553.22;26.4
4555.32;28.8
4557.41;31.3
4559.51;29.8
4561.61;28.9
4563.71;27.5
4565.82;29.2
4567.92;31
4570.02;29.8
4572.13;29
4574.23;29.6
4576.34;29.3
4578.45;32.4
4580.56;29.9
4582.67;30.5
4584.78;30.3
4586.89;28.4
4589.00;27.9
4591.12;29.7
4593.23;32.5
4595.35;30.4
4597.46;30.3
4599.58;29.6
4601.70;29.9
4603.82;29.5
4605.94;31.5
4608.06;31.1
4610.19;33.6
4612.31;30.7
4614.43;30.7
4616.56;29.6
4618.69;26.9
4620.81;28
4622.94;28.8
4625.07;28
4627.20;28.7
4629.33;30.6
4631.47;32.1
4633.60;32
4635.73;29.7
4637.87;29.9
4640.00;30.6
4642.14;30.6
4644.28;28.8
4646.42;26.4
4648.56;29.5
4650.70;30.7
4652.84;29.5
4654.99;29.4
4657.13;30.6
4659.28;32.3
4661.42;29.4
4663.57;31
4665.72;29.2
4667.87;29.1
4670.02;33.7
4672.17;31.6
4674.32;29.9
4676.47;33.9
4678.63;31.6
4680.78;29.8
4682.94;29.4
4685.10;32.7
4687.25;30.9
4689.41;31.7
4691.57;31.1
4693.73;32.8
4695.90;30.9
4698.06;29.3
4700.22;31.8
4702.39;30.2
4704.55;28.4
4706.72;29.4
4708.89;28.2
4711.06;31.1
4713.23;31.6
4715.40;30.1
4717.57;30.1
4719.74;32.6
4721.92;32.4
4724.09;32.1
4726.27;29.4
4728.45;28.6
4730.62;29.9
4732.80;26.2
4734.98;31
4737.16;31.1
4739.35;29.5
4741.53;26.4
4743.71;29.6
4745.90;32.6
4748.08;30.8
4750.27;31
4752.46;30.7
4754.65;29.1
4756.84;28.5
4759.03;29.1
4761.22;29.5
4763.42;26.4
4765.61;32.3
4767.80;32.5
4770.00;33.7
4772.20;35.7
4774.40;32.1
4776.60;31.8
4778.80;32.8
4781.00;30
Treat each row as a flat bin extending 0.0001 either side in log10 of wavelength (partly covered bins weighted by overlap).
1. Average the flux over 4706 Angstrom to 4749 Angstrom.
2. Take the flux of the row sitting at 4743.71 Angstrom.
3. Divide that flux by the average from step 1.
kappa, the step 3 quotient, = 0.982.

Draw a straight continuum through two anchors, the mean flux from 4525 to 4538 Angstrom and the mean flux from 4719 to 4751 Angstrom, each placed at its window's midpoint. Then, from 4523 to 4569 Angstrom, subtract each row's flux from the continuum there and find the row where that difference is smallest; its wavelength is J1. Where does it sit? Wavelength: 4538.56 Angstrom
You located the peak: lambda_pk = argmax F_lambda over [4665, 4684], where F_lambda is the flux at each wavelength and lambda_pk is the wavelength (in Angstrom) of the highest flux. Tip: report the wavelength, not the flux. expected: 4676.47 Angstrom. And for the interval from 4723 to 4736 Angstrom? 4724.09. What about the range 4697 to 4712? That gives 4700.22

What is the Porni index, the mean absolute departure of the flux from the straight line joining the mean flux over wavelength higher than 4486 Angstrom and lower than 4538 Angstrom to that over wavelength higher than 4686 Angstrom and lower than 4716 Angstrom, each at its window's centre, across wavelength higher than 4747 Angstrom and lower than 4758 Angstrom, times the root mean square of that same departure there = 1.1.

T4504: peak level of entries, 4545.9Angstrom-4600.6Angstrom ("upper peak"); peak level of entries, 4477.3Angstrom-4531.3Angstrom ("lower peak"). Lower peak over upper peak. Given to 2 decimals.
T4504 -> 1.06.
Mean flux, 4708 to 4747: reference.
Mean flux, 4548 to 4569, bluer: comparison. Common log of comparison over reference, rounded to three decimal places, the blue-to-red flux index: -0.019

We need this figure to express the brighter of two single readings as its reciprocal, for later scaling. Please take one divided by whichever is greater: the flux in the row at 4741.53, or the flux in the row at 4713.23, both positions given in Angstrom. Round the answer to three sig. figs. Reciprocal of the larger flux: 0.0316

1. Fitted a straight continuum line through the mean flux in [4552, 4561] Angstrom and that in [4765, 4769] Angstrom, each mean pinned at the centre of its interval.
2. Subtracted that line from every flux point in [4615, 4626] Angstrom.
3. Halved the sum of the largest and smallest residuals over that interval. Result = -1.8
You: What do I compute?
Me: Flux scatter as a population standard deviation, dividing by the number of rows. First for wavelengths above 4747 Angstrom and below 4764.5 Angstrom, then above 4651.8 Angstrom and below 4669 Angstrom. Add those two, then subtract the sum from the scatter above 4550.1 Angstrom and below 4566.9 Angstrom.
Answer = -1.09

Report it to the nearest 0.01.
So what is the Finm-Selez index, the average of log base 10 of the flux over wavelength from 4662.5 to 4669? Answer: 1.47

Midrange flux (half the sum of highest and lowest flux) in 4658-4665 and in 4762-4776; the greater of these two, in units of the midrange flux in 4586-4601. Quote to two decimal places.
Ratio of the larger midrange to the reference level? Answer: 1.03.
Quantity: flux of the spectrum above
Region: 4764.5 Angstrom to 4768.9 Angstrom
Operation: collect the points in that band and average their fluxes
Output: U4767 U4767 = 32.4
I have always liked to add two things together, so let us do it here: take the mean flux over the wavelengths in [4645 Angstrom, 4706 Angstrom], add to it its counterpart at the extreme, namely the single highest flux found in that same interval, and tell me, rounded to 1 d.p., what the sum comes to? 64.5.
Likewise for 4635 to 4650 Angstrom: 60.0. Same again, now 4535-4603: 61.9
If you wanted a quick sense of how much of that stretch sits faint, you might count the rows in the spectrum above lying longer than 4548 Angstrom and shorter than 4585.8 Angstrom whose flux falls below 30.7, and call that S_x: 15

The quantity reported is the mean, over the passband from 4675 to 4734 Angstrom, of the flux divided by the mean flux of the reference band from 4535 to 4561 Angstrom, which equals 1.06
